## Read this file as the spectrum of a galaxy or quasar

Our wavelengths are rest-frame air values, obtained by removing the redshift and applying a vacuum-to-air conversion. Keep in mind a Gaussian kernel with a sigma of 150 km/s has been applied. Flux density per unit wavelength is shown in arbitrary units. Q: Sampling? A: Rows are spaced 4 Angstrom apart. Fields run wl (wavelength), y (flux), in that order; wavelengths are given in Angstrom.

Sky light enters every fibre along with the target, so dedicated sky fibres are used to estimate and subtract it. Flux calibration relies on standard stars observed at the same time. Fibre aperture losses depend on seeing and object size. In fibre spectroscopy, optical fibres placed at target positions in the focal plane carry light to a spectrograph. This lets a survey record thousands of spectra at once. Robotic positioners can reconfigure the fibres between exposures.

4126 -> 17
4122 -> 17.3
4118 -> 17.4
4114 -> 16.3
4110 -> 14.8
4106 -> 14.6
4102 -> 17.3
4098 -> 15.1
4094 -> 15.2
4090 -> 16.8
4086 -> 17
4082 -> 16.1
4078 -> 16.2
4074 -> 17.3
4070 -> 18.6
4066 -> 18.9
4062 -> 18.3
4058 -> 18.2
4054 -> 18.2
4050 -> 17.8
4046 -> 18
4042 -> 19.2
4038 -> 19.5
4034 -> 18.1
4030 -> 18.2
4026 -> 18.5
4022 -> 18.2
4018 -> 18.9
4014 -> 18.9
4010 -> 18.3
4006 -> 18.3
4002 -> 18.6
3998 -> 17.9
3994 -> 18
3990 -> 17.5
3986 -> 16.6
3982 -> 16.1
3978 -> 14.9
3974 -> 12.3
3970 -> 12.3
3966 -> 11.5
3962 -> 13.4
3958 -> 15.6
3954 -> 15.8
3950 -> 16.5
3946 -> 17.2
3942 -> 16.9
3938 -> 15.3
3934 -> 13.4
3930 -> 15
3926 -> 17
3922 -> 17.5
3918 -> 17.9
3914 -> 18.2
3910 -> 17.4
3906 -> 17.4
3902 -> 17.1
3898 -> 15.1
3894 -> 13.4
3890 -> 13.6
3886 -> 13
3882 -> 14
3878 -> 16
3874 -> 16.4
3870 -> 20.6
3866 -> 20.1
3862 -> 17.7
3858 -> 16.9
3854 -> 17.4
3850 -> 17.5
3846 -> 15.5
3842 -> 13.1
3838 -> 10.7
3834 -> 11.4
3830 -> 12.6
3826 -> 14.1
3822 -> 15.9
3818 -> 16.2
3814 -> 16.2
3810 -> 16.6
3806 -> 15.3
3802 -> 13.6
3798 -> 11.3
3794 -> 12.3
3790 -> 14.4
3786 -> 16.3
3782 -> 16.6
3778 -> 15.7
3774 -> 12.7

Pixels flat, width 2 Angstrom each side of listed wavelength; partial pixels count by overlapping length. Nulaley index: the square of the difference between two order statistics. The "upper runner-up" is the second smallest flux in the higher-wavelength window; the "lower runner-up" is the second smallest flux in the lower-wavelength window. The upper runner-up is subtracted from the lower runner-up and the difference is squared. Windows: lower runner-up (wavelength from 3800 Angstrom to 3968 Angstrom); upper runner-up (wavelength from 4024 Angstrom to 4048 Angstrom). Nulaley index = 45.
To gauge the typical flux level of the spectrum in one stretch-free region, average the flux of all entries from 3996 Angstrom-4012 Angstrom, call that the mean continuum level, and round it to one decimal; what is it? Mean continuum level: 18.3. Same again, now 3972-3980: 13.6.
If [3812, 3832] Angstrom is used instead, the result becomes 15.0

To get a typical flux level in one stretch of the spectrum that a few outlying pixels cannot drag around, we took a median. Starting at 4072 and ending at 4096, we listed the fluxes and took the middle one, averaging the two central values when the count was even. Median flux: 16.5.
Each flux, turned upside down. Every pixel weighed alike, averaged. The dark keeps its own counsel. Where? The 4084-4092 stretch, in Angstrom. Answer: 0.059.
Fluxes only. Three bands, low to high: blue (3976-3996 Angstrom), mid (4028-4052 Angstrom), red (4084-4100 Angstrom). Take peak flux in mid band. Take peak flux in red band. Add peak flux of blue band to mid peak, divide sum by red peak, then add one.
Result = 3.21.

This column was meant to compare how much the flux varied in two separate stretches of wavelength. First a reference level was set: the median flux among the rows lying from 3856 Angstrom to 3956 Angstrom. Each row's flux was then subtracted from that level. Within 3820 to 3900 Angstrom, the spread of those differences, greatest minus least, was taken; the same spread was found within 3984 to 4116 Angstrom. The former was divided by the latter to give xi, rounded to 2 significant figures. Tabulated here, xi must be 2.0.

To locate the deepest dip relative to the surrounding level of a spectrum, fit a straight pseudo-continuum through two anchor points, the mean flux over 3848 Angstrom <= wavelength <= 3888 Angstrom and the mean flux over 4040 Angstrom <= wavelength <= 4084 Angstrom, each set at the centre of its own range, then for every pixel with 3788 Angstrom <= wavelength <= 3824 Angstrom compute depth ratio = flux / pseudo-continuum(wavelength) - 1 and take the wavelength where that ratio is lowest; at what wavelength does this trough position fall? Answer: 3798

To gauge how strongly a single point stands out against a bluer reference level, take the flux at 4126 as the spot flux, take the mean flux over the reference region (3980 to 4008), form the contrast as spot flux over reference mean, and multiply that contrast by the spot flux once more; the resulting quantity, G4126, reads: 16.4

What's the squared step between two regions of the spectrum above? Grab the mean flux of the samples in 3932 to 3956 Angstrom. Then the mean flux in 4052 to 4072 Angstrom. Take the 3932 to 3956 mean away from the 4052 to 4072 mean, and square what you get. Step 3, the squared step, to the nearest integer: 7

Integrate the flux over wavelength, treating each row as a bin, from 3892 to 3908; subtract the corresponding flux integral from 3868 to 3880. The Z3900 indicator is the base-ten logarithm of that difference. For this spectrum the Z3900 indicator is 1.6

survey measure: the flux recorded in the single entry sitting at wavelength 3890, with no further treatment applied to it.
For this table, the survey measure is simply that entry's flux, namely 13.6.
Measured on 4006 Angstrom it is 18.3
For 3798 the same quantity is 11.3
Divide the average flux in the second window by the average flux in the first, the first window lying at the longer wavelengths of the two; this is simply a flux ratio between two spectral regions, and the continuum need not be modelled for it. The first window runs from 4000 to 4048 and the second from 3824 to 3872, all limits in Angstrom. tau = 0.84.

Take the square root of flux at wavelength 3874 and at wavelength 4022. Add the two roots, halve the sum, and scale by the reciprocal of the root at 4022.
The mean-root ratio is 0.975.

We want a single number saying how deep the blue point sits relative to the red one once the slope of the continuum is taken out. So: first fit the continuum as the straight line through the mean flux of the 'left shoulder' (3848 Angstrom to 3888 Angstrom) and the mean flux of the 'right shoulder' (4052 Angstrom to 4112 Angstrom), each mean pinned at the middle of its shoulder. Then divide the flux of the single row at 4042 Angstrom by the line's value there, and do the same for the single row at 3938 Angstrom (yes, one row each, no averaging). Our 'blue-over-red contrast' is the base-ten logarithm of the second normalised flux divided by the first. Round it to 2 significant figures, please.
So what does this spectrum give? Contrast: -0.10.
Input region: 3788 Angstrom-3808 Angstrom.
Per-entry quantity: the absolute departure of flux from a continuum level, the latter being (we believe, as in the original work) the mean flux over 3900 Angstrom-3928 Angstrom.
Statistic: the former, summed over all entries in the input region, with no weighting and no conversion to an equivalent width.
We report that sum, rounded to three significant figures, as 20.6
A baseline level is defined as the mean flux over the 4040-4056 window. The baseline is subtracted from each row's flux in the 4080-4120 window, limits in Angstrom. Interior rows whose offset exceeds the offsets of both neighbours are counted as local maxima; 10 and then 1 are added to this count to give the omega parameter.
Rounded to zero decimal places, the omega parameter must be 13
